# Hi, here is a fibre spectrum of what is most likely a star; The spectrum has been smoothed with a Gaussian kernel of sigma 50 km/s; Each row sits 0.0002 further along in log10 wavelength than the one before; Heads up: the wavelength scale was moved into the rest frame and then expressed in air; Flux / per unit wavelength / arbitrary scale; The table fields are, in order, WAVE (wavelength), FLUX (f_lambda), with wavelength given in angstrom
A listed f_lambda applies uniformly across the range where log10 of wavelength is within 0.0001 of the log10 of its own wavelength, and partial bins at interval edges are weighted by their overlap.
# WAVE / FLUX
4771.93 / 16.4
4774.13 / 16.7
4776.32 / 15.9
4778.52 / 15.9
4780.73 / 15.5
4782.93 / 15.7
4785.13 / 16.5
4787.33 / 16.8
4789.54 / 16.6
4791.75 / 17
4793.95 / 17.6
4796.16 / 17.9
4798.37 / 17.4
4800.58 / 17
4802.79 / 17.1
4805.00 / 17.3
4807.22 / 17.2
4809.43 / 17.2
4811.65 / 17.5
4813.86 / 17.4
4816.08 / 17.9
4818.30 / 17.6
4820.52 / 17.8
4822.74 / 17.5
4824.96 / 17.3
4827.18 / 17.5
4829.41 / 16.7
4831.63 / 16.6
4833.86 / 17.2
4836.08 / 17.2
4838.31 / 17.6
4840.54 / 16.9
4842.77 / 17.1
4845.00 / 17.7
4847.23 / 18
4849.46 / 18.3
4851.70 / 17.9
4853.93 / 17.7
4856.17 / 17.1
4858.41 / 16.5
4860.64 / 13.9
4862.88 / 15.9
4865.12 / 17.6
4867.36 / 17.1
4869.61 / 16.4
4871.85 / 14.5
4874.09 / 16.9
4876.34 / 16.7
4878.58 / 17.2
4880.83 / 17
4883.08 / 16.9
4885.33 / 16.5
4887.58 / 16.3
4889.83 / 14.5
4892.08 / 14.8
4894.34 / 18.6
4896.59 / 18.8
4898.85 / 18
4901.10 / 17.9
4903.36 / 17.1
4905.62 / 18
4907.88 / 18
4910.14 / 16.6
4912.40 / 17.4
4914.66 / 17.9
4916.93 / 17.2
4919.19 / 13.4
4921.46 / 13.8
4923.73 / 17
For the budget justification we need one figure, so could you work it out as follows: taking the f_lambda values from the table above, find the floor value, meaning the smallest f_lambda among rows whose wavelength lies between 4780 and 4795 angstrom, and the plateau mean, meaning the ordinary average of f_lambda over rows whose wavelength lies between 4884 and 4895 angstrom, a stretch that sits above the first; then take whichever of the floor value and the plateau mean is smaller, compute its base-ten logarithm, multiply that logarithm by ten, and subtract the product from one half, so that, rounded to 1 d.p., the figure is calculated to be -11.4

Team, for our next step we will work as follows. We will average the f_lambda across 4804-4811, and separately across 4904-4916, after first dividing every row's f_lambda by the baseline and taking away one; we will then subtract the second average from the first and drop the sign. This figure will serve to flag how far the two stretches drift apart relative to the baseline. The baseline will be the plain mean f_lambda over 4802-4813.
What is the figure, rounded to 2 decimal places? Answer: 0.02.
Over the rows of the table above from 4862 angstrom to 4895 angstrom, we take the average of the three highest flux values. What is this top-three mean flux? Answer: 17.8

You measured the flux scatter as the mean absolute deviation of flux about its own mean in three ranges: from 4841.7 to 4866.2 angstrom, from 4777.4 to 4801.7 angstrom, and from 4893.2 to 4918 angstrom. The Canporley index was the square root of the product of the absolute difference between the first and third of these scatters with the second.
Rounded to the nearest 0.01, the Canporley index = 0.49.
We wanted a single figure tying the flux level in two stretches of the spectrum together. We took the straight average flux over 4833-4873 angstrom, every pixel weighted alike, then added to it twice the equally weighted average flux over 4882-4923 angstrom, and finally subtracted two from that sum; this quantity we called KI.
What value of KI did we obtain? 48.4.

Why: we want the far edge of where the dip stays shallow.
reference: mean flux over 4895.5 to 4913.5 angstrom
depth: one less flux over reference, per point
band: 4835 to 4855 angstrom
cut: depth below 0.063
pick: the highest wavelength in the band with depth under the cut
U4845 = 4853.93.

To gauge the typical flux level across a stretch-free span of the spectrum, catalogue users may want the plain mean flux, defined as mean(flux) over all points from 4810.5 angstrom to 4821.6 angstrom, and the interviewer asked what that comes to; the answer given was 17.6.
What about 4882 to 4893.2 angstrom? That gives 15.8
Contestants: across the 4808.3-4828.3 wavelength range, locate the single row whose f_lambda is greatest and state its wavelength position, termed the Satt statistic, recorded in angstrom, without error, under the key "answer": 4816.08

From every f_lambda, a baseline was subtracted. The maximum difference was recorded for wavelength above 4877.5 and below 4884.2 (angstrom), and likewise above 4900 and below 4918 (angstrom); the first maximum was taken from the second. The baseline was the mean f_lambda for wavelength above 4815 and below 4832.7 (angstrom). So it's 0.8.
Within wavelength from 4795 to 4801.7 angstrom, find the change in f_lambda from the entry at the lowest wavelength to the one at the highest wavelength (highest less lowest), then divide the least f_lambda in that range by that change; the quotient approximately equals -19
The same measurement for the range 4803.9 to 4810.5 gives -172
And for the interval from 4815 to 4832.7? -13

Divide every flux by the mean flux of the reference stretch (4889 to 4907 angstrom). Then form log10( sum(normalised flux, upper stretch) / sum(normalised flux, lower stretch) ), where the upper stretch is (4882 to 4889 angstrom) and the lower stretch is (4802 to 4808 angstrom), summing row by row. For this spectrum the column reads -0.016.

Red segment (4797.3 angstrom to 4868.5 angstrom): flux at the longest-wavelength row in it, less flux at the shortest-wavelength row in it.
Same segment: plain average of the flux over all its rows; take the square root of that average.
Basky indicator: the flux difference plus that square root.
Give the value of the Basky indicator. 3.8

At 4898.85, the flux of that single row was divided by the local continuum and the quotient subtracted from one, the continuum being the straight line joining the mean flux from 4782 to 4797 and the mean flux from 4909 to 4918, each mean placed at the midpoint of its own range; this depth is -0.045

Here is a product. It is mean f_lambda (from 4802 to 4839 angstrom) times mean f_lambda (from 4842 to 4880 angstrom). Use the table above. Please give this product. 292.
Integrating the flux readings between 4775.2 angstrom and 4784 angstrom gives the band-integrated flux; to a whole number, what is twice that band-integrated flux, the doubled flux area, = 277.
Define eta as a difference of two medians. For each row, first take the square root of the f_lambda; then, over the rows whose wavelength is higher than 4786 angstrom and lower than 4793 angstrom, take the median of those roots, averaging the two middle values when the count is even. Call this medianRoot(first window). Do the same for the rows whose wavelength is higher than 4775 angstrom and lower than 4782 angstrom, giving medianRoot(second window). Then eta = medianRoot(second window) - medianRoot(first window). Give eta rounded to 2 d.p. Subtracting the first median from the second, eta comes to -0.11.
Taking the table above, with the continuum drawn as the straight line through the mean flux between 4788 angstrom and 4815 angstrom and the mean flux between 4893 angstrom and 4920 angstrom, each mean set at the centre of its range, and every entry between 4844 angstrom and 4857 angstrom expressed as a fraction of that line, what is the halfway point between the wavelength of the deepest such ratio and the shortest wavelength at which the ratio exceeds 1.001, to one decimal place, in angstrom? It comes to 4850.6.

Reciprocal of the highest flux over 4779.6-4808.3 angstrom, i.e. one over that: 0.0559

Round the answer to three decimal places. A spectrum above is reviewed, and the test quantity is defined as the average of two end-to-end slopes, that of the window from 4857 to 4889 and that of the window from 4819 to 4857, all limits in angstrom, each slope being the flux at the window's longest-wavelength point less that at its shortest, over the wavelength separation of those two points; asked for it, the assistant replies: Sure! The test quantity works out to -0.013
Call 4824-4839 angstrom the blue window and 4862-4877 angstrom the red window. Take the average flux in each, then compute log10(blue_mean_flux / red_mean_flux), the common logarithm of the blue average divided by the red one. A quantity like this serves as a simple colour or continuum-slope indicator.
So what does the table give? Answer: 0.02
